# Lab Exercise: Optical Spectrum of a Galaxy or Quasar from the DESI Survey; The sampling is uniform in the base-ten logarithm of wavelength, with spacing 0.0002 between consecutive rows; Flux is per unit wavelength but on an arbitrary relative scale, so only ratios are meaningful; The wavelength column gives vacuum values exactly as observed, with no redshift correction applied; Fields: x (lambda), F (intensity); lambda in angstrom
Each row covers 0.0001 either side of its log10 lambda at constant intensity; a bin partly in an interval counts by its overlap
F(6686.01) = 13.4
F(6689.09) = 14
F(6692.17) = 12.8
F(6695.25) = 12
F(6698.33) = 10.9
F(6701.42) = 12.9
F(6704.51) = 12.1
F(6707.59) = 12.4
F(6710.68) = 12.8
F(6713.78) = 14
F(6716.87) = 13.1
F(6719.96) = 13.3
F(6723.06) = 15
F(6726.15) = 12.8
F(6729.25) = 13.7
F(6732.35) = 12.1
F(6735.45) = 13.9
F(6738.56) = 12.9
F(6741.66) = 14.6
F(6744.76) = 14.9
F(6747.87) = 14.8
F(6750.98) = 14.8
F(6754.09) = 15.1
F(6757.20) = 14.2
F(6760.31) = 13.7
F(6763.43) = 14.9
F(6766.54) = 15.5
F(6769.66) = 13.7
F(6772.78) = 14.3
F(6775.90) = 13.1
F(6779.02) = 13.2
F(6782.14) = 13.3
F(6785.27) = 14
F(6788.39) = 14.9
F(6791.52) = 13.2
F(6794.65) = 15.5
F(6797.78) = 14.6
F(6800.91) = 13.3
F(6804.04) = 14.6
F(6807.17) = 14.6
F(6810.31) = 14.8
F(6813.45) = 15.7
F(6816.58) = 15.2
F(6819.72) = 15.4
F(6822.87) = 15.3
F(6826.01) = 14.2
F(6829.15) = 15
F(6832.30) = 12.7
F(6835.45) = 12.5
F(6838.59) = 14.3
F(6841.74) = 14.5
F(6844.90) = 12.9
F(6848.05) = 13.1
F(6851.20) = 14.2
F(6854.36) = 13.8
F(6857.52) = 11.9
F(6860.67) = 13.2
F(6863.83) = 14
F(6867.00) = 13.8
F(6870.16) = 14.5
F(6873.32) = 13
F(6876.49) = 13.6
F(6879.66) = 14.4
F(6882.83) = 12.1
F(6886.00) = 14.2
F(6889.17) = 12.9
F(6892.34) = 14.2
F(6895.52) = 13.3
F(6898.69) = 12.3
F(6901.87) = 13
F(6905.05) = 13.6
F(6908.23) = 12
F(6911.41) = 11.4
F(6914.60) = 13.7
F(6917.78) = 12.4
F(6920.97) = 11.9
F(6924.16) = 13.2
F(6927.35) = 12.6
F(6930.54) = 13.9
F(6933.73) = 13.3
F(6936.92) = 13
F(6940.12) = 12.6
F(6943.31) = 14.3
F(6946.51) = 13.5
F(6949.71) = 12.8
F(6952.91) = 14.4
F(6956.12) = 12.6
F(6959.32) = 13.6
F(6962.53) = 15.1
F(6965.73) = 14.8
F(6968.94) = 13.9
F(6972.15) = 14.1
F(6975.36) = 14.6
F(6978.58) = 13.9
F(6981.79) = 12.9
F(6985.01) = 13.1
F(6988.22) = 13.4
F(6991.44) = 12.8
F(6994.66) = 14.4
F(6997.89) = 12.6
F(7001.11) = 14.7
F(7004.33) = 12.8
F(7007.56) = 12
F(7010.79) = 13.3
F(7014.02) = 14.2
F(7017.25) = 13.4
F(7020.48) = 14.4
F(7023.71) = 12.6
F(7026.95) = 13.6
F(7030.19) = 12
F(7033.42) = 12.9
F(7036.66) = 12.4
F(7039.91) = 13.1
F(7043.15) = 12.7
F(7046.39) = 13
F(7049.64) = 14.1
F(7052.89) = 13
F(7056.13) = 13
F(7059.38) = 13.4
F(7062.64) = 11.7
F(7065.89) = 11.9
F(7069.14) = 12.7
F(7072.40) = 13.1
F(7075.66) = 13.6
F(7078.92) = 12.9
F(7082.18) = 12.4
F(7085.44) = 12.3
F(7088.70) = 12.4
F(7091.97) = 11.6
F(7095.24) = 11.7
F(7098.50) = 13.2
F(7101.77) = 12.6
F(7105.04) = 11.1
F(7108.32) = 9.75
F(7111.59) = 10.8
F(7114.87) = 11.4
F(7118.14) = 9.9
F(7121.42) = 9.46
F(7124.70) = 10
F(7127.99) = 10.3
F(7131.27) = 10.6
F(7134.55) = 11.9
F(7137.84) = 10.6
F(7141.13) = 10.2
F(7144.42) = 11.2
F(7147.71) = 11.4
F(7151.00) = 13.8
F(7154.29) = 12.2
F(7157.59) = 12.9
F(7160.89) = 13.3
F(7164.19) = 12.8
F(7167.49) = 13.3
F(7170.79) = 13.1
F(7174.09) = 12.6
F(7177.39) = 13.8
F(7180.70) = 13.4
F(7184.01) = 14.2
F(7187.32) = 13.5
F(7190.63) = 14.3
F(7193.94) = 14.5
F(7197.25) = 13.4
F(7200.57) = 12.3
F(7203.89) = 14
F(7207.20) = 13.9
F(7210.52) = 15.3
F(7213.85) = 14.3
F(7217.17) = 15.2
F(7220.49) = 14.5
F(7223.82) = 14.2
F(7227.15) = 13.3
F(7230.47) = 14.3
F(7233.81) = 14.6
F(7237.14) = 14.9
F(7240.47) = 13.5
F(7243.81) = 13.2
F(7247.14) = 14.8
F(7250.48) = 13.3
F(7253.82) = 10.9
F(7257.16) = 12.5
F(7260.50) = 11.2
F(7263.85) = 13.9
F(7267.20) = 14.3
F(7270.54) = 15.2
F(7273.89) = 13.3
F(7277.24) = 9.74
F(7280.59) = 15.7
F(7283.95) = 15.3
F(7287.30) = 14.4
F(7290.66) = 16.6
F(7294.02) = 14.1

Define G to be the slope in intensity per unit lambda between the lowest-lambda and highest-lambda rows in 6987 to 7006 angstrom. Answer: -0.037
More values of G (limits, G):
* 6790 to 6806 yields 0.112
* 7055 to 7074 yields 0.006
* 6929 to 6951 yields -0.057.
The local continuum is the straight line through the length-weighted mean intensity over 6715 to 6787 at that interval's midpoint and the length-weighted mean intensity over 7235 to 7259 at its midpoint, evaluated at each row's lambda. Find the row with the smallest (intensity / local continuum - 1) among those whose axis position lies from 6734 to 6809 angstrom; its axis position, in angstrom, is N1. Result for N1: 6738.56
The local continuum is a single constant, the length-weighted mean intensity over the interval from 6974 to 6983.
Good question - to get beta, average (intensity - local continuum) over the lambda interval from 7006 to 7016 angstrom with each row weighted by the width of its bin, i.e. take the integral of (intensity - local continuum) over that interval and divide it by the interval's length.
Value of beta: -0.6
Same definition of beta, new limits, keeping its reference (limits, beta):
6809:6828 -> 1.3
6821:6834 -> 0.5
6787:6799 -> 0.7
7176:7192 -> 0.0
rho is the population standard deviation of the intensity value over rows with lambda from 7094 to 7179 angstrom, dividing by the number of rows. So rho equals 1.33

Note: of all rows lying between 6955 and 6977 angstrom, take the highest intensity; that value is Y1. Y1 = 15.1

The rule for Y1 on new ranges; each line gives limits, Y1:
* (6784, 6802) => 15.5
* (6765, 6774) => 15.5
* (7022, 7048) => 13.6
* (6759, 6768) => 15.5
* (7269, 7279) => 15.2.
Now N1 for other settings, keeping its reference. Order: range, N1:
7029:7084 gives 7062.64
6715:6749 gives 6732.35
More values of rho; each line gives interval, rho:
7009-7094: 0.72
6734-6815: 0.80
